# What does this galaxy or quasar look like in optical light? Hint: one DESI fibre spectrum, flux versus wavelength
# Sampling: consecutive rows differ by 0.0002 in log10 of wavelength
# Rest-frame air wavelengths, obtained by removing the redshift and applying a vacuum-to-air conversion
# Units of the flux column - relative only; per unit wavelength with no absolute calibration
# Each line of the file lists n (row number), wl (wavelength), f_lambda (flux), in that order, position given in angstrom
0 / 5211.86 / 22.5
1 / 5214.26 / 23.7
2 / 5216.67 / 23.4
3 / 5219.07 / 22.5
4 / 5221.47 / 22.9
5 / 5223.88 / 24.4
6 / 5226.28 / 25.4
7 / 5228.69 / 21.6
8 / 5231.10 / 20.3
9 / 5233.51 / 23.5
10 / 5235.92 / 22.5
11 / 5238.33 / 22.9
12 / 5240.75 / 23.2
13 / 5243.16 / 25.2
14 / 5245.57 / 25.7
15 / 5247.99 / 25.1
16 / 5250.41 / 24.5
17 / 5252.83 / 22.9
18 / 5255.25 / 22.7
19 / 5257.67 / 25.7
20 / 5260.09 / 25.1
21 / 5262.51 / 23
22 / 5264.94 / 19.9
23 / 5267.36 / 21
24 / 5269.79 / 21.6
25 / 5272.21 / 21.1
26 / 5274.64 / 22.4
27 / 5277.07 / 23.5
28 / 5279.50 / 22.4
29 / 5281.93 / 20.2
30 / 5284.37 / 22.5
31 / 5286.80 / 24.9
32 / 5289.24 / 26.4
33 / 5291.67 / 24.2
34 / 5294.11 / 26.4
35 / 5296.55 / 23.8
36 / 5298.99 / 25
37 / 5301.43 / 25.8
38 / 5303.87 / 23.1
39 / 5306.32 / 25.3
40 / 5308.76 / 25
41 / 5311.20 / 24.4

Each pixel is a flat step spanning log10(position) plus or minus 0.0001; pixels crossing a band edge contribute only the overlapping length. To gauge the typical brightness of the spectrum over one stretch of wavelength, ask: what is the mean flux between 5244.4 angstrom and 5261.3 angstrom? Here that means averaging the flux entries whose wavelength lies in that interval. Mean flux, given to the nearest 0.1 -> 24.5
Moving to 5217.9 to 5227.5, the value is 23.8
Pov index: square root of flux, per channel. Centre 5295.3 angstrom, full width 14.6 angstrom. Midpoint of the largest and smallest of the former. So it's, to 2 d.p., 5.01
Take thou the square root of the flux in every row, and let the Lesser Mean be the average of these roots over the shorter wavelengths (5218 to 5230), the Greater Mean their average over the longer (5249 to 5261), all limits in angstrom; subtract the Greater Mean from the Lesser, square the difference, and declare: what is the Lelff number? 0.007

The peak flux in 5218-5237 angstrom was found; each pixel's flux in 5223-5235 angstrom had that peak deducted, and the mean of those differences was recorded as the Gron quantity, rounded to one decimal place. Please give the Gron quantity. -2.4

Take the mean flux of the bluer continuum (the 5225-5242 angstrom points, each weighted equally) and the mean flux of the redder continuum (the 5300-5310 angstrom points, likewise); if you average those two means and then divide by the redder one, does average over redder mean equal 0.96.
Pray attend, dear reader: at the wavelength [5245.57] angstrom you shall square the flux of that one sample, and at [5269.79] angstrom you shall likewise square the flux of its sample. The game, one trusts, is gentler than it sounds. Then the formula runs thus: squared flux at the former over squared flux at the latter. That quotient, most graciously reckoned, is 1.4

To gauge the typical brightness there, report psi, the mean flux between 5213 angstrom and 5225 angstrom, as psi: 23.4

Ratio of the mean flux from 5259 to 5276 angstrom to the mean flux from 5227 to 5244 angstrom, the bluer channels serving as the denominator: 0.97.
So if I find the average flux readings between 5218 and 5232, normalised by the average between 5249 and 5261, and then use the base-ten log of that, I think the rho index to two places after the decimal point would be -0.02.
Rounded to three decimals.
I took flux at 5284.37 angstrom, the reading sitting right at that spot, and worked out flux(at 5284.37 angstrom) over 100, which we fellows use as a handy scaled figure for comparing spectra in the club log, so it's 0.225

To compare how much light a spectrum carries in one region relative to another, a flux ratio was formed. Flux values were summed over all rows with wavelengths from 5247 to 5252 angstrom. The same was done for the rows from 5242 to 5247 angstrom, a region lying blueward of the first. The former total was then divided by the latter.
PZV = 0.97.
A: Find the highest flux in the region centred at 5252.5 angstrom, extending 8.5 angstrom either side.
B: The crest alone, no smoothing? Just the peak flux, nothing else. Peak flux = 25.7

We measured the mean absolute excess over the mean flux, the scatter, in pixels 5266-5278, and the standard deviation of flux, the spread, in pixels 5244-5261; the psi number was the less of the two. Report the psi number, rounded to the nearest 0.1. 0.8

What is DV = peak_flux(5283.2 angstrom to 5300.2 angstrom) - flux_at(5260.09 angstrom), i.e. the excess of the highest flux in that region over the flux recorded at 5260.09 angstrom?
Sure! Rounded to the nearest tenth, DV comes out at 1.3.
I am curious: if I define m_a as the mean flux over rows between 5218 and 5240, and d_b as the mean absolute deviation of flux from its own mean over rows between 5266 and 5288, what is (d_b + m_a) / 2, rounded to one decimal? 12.0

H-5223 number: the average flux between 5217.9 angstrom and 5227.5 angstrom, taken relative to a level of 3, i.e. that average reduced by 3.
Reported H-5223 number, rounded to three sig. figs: 20.8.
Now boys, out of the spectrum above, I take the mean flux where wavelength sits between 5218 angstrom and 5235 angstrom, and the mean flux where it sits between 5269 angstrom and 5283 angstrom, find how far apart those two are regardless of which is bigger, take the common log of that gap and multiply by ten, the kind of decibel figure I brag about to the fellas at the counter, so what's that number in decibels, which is 0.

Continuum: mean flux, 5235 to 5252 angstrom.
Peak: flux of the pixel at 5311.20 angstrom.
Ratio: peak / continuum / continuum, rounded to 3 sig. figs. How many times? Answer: 0.0418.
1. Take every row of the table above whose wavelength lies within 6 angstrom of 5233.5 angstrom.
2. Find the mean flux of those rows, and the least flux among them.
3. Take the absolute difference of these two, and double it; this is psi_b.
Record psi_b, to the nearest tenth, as 3.7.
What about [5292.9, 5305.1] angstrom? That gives 3.4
